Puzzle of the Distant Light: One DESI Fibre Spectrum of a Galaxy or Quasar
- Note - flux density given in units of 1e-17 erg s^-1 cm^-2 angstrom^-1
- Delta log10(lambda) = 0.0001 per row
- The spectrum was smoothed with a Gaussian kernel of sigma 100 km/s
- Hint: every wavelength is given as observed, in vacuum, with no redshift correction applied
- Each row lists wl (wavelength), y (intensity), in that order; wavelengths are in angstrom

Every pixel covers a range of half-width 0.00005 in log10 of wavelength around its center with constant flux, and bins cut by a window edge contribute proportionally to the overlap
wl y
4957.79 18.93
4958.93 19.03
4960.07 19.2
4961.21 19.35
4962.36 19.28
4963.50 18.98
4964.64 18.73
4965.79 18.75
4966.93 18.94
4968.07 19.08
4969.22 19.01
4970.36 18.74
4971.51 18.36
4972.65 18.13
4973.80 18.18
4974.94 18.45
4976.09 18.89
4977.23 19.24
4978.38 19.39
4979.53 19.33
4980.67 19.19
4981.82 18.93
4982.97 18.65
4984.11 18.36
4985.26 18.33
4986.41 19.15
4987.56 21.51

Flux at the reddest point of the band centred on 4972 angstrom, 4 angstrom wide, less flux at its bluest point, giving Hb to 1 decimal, -0.6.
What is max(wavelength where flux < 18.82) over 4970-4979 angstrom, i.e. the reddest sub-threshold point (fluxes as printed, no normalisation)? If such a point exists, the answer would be 4974.94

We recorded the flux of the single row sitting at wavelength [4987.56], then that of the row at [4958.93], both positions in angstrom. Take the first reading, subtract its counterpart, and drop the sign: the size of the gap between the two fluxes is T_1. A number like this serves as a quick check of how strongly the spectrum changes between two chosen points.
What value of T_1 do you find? 2.5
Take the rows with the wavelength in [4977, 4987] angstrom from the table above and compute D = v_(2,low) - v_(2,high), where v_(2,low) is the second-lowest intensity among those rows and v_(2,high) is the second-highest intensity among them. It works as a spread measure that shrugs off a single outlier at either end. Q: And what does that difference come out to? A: -1.0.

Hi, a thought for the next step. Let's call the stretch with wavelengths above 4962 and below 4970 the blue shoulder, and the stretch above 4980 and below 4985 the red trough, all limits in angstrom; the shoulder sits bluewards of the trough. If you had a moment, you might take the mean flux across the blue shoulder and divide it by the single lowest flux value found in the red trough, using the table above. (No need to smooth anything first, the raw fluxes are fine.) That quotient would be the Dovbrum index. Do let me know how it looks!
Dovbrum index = 1.03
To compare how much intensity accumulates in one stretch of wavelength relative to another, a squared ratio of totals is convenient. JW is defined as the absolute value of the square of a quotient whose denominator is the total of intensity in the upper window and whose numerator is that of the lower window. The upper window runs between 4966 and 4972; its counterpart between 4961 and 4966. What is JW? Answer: 1.02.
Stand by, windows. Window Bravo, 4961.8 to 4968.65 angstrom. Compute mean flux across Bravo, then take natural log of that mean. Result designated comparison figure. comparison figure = 2.94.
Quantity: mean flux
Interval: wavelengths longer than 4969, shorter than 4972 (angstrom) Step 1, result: 18.7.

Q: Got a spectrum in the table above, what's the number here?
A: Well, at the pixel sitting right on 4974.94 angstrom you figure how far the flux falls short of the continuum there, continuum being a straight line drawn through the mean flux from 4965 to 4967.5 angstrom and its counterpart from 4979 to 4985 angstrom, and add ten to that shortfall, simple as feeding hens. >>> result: 10.4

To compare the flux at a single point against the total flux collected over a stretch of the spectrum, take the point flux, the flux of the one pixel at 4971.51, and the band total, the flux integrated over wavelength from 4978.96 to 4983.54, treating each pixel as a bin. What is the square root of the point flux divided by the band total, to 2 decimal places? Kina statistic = 0.46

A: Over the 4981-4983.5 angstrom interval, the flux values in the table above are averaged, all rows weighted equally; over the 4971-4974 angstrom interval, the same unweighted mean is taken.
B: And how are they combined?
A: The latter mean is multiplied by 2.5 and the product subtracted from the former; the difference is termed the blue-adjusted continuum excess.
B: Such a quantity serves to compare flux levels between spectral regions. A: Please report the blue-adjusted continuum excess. -26.8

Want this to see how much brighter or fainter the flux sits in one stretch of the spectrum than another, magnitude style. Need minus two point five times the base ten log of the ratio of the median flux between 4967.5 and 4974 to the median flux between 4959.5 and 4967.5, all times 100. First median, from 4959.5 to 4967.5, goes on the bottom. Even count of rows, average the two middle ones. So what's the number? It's 2.5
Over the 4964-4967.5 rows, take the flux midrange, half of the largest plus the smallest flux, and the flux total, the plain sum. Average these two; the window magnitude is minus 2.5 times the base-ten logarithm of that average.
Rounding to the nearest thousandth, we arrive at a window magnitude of -3.939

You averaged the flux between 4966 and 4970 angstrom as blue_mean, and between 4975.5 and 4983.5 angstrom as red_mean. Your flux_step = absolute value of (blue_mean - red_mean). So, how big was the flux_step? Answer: 0.08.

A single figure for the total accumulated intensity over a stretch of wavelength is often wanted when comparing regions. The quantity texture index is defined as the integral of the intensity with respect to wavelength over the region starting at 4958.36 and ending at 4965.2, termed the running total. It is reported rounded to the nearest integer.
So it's 131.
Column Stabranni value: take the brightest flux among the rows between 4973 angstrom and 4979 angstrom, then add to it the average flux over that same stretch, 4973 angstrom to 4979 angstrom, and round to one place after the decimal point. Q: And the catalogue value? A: 38.2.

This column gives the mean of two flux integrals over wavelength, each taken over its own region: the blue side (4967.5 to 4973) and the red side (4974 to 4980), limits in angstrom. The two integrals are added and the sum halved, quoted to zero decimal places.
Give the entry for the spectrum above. 108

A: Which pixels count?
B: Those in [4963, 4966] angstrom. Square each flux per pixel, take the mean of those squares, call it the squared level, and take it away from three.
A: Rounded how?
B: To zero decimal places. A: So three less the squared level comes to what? -351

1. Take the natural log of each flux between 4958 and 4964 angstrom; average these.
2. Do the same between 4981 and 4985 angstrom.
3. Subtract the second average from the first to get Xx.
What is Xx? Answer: 0.028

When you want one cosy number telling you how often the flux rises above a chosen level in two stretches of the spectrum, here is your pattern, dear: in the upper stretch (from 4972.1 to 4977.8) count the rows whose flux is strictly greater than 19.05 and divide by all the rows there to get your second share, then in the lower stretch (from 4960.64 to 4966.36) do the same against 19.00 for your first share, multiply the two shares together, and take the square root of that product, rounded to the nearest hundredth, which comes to 0.28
